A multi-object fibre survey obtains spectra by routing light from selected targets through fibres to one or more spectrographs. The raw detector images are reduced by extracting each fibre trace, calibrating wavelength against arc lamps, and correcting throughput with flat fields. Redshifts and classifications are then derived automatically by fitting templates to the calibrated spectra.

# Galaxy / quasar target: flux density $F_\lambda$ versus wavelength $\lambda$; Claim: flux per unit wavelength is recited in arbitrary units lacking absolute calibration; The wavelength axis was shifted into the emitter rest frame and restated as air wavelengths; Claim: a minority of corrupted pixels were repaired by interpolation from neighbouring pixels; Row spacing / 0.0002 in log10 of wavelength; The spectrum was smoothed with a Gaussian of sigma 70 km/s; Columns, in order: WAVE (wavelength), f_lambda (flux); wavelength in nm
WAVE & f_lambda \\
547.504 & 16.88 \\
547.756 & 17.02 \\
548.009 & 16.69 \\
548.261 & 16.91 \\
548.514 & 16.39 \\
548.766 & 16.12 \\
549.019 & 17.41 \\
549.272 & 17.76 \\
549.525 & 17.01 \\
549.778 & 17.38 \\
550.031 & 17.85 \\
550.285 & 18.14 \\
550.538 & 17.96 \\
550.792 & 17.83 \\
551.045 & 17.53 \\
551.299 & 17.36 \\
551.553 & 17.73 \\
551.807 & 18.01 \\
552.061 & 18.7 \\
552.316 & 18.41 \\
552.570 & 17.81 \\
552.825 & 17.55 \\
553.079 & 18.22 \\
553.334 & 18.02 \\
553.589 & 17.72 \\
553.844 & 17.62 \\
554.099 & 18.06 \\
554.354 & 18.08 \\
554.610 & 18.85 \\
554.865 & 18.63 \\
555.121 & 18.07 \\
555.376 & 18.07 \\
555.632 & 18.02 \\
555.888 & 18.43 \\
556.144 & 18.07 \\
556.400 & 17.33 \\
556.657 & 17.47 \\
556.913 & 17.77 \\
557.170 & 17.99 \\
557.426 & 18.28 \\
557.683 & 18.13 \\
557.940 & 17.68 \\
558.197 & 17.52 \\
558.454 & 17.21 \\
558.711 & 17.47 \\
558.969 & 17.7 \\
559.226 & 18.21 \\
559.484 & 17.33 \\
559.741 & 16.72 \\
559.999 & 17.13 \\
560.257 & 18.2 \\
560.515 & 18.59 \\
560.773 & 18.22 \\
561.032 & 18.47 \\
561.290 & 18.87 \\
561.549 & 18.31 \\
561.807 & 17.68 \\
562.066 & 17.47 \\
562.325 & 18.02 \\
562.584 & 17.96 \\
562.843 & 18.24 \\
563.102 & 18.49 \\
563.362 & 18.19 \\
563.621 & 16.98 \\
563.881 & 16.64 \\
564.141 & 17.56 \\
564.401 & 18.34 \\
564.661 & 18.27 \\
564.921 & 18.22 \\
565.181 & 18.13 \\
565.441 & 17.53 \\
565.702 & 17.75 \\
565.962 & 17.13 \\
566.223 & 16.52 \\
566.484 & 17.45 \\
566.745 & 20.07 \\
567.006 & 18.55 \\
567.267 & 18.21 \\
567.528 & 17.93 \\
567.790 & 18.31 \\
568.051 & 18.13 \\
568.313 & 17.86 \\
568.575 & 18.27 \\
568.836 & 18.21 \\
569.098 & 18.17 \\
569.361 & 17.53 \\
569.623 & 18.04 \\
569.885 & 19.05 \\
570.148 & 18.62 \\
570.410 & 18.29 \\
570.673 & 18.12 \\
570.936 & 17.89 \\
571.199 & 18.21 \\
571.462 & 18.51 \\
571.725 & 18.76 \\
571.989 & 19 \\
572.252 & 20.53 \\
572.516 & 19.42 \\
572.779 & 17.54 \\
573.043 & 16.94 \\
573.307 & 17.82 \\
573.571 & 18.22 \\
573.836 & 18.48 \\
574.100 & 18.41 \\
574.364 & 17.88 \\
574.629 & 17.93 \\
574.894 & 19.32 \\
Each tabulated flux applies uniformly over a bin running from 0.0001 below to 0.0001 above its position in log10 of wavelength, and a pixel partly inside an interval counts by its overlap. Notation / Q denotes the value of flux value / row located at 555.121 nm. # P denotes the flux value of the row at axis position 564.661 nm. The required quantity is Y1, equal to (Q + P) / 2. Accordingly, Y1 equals 18.2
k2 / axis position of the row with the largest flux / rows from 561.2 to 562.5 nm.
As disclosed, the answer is 561.290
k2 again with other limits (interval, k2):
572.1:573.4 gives 572.252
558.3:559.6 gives 559.226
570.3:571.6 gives 571.462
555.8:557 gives 555.888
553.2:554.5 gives 554.354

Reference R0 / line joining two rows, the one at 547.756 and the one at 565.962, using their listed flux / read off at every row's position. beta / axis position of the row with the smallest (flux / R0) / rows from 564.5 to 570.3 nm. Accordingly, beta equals 566.223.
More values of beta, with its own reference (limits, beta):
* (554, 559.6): 558.454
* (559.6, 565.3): 563.881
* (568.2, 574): 573.043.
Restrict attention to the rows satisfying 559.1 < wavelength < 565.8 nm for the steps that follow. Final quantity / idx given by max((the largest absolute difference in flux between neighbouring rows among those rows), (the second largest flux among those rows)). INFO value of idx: 18.6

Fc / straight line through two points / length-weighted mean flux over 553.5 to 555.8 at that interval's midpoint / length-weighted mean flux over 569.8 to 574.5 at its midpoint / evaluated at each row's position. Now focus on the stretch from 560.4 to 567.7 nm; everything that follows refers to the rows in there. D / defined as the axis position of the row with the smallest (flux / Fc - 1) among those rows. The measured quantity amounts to 566.223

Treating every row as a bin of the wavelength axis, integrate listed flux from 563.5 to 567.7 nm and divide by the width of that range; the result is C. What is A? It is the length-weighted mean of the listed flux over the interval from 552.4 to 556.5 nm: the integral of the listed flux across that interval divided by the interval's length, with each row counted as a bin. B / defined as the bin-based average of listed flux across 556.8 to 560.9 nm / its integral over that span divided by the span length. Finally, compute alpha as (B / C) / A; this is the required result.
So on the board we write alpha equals 0.0552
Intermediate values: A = 18.0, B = 17.8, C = 17.8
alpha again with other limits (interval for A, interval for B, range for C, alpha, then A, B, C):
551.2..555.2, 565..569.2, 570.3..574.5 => 0.0543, 18.1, 18.0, 18.4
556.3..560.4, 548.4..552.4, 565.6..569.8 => 0.0553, 17.6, 17.6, 18.0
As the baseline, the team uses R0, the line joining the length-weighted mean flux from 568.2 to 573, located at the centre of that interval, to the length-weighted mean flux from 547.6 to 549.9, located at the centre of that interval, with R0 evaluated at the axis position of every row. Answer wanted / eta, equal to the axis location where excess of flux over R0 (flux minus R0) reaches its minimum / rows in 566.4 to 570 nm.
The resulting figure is 569.361 nm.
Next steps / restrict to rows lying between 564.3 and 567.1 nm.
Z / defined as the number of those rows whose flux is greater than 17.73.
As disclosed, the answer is 7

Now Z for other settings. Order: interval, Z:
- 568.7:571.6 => 10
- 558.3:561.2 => 5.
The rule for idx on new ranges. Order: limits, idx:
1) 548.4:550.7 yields 18.0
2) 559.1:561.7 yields 18.6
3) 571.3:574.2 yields 19.4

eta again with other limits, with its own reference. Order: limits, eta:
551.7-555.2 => 552.825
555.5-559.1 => 558.454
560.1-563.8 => 563.621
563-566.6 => 566.223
